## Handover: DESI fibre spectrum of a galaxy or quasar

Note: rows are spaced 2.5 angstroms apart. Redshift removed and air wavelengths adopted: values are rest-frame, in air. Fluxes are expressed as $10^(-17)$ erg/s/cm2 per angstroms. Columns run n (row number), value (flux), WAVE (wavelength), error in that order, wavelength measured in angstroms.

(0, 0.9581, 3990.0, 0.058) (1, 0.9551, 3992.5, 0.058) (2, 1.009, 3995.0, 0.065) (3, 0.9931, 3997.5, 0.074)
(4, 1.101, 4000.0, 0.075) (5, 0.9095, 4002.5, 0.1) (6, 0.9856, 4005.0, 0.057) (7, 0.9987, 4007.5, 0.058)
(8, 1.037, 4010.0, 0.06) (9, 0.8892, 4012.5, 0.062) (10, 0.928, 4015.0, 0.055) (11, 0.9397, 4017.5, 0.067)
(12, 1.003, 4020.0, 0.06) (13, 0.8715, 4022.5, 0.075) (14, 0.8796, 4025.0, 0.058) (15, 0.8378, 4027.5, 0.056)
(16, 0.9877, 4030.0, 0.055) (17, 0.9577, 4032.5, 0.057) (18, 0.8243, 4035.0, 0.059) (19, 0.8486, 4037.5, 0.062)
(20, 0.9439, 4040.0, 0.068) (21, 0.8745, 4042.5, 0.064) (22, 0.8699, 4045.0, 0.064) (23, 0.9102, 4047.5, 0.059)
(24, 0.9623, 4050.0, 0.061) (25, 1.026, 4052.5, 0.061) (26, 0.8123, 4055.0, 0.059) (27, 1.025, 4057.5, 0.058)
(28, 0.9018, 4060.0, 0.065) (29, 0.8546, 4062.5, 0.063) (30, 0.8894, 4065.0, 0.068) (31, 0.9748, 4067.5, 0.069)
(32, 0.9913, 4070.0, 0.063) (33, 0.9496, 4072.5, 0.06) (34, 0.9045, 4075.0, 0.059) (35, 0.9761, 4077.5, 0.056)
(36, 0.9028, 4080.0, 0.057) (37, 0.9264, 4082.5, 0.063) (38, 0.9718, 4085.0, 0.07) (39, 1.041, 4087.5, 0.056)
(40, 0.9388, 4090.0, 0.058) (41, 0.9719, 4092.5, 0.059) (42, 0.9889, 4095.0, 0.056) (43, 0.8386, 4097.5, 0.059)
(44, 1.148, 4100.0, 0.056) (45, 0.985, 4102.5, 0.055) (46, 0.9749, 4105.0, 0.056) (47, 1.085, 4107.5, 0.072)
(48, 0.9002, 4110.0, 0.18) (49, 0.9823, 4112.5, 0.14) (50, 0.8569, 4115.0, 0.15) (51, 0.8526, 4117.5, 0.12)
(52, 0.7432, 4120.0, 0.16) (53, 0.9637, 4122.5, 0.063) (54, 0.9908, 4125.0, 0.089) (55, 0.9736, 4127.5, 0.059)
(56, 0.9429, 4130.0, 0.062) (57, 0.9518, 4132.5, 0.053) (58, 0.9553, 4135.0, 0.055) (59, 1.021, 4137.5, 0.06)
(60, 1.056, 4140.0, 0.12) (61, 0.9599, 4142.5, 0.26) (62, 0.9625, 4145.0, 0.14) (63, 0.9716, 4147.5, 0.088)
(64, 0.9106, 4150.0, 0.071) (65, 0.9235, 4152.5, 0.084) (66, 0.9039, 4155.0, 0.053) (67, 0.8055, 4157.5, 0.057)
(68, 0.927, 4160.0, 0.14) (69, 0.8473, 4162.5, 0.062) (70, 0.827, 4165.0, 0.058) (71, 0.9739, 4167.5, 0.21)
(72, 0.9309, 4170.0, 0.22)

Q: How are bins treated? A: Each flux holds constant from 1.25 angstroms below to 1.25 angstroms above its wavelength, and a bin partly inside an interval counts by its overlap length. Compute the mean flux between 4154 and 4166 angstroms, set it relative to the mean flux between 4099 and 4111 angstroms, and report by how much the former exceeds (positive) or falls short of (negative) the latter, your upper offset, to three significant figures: -0.156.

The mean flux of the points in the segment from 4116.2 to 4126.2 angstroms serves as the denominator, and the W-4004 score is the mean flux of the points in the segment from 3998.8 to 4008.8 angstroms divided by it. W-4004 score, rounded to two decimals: 1.13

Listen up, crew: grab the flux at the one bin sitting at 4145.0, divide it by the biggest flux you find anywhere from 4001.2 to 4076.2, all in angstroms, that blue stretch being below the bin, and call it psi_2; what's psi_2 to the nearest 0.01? 0.93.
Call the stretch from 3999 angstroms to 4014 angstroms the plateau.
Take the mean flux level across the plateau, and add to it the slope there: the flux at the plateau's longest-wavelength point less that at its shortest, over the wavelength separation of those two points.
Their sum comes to 0.97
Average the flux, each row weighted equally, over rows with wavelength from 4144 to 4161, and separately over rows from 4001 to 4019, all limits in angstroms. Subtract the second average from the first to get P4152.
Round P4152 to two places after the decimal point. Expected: -0.04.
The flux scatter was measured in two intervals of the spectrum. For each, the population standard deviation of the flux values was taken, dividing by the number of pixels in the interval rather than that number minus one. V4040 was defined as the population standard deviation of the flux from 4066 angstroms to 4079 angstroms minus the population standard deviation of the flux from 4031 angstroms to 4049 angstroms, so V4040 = -0.015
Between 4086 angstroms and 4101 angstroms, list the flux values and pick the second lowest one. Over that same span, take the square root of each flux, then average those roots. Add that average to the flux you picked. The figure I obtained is 1.93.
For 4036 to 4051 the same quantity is 1.82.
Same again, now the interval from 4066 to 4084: 1.88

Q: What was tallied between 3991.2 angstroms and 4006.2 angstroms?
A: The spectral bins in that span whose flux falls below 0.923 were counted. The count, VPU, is 1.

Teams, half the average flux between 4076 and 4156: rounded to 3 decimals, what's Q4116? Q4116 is 0.478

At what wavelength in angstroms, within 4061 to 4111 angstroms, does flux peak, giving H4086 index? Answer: 4100.0 angstroms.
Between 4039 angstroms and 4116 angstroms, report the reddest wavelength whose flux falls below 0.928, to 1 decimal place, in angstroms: 4115.0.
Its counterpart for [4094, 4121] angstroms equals 4120.0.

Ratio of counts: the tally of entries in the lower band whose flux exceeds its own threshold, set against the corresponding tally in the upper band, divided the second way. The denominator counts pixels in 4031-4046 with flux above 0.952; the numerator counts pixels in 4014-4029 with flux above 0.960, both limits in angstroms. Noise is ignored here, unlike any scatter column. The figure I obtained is 1.0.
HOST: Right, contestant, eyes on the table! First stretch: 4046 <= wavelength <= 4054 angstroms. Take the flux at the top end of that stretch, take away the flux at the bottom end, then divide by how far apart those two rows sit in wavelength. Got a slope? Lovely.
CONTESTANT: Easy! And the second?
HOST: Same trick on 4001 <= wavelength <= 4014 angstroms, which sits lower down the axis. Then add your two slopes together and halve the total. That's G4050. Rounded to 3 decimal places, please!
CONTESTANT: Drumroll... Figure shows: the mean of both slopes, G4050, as 0.011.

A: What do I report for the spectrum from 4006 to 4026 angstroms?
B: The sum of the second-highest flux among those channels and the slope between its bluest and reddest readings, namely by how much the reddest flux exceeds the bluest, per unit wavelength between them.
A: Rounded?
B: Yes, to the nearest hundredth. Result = 1.00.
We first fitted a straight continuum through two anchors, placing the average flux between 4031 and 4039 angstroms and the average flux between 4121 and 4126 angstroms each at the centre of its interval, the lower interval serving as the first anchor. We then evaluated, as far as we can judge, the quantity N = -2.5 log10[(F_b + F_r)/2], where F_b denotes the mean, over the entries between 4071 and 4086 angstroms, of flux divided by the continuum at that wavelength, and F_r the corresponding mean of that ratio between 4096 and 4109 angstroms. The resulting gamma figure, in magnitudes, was -0.04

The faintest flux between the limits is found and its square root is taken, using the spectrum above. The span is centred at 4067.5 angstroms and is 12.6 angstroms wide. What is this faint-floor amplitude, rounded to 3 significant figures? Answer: 0.924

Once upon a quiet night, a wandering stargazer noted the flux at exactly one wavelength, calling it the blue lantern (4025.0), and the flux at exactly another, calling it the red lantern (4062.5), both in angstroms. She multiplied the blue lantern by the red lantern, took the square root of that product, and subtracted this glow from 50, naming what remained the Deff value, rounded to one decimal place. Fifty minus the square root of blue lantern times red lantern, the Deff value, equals 49.1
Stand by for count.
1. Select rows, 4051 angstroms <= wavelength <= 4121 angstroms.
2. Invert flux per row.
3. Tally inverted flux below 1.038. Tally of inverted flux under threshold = 14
